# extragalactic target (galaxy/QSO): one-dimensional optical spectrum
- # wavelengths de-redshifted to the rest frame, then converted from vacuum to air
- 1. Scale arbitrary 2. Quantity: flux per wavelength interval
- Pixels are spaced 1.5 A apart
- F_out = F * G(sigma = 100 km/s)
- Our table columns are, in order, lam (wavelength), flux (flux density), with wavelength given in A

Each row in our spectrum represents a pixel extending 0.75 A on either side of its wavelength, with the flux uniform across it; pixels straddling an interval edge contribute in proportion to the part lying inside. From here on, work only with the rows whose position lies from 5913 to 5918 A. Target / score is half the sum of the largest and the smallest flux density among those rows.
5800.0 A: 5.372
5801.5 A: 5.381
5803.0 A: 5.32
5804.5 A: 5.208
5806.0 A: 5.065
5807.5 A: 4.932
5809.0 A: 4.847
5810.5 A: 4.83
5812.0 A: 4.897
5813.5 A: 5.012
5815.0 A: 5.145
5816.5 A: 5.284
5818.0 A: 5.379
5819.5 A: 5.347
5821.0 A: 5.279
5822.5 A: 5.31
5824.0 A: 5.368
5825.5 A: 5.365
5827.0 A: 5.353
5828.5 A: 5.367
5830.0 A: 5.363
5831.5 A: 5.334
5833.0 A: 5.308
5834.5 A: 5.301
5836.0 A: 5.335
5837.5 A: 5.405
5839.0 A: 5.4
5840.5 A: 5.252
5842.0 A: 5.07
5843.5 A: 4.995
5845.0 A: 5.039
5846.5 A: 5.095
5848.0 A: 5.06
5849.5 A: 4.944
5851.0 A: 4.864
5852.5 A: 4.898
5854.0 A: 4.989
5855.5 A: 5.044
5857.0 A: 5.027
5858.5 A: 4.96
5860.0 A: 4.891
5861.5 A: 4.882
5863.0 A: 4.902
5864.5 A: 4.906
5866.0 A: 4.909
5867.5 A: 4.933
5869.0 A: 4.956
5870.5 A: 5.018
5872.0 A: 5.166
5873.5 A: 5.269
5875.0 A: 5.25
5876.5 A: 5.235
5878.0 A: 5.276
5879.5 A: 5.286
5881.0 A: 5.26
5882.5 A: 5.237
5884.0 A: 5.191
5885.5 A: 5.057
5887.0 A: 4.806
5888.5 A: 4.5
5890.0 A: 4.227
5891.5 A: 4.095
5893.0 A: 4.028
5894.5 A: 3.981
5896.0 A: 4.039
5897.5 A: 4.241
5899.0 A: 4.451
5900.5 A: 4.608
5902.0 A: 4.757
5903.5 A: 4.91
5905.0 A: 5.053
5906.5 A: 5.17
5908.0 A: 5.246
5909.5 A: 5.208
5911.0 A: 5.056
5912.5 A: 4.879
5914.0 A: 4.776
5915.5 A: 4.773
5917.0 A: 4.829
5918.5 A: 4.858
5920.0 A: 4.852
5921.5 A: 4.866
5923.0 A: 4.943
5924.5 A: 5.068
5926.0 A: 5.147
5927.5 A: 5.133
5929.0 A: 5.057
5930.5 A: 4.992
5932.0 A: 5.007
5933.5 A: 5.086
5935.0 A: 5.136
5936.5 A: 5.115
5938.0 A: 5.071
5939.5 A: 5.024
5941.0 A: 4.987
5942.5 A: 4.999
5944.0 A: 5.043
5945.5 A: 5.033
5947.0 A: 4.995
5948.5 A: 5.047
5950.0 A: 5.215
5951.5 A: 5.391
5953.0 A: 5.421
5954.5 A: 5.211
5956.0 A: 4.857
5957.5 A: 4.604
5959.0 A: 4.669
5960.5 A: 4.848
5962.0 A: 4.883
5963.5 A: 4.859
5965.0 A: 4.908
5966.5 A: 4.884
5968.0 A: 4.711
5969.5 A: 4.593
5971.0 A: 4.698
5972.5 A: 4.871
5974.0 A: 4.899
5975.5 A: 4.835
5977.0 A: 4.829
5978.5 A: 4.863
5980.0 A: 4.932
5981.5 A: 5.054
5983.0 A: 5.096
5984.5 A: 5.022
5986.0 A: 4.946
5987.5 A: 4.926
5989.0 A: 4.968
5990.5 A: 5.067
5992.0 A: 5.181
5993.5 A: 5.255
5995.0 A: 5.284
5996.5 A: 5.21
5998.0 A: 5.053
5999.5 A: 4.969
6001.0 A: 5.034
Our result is 4.80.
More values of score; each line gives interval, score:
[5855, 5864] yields 4.96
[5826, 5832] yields 5.35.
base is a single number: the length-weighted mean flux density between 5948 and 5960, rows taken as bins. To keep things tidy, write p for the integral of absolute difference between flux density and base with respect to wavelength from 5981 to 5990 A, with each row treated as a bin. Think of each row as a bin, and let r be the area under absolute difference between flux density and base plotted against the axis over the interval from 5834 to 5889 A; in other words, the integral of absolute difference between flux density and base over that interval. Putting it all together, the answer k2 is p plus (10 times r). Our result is 85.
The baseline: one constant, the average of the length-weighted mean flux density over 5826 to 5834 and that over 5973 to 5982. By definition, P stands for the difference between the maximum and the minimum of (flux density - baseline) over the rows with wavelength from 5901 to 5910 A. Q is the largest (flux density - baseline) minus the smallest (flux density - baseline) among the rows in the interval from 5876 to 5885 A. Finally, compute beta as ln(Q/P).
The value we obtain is -1.6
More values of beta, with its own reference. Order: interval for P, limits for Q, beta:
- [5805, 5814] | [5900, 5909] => 1.0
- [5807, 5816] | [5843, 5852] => -0.3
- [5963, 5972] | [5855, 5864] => -0.7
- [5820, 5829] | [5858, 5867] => -0.1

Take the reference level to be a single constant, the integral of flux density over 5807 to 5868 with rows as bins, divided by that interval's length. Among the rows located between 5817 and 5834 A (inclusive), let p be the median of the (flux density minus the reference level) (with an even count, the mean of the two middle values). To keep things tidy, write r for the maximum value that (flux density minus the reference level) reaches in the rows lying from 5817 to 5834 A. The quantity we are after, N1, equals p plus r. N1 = 0.5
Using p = 0.23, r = 0.26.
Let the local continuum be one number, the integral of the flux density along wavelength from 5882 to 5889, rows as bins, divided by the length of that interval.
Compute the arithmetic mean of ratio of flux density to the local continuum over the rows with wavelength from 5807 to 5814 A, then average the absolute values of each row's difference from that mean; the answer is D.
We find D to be 0.011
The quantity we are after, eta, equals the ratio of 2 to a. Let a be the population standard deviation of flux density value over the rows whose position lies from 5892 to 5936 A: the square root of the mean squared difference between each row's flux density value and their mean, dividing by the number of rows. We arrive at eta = 6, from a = 0.35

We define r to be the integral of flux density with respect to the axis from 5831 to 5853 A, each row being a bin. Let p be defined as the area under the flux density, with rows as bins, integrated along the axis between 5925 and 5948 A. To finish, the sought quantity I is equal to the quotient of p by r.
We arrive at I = 1.03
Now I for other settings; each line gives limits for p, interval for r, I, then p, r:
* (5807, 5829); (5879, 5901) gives 1.13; 114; 101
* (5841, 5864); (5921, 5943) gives 1.03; 115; 111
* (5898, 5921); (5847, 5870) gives 0.99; 112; 114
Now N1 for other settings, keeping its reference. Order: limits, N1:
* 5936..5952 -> 0.2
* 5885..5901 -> -0.9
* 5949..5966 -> 0.1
